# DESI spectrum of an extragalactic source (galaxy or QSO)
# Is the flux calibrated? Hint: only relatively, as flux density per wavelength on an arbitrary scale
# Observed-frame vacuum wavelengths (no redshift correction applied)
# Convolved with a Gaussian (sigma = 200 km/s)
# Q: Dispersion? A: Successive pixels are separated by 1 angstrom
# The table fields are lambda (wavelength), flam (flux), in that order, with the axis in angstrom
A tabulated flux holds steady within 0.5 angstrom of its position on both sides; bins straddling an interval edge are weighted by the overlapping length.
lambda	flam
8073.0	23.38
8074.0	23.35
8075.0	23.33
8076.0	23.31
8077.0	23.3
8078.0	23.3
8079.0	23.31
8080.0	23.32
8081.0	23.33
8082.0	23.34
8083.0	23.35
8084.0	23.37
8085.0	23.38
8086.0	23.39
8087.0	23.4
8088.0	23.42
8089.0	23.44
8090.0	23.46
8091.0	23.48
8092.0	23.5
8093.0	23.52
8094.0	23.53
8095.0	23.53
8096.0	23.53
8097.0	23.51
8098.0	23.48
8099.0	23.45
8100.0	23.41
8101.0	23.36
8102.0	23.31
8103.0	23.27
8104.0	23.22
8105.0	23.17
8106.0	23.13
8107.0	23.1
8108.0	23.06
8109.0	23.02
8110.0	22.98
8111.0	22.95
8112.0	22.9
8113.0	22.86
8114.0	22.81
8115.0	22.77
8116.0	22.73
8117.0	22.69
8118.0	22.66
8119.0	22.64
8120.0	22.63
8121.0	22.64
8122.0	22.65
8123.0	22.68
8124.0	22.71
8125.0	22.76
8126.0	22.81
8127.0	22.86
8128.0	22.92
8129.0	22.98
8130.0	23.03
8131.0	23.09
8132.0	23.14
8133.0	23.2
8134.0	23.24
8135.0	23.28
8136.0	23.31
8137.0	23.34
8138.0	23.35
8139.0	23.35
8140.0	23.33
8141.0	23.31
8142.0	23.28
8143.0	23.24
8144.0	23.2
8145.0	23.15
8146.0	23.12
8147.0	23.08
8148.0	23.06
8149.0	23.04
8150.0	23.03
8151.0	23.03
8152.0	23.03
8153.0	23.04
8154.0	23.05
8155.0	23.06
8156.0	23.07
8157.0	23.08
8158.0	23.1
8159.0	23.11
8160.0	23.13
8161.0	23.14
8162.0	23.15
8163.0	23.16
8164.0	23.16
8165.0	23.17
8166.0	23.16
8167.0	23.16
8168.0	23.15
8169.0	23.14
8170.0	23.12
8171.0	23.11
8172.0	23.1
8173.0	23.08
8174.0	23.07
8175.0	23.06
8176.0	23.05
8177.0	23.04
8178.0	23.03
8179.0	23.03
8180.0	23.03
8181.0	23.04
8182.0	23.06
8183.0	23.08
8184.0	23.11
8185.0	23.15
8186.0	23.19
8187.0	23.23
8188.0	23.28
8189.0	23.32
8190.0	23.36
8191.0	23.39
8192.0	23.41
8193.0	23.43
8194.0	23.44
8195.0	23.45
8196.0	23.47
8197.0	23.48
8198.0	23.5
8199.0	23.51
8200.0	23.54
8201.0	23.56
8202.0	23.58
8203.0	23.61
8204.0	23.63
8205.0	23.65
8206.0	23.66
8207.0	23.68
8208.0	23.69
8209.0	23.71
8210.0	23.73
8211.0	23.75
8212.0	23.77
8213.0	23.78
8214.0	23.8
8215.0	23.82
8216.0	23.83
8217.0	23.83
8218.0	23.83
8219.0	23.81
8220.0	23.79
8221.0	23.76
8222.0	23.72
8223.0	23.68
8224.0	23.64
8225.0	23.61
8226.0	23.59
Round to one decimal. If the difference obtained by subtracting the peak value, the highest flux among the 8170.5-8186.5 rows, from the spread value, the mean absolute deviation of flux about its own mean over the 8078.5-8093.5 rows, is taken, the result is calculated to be -23.1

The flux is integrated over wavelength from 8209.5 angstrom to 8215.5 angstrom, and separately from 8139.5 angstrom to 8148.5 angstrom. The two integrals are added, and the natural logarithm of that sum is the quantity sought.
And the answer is 5.9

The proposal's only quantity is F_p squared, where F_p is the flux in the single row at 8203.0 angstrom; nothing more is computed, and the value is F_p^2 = 557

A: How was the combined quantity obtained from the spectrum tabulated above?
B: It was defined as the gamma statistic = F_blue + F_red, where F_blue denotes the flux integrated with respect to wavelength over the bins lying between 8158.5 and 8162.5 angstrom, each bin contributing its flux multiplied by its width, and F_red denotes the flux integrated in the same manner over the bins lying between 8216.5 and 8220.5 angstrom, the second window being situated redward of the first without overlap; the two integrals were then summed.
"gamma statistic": 188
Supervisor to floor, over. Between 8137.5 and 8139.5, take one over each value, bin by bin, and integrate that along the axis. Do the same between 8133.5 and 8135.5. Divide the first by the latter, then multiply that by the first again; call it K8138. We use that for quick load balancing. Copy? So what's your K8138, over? 0.0853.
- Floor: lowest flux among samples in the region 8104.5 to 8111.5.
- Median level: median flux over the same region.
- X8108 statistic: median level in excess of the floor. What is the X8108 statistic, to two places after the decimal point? 0.11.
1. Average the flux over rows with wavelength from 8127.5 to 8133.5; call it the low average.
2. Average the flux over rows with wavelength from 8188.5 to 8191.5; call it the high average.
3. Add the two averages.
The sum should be 46.42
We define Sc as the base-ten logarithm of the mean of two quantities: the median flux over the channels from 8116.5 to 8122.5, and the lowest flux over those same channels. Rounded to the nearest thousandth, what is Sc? 1.355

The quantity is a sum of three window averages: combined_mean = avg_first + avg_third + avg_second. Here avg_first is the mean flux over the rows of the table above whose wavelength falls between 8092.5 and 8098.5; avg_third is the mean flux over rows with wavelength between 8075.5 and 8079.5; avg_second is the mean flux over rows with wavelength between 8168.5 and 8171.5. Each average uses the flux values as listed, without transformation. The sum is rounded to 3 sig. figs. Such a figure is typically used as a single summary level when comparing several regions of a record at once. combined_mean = 69.9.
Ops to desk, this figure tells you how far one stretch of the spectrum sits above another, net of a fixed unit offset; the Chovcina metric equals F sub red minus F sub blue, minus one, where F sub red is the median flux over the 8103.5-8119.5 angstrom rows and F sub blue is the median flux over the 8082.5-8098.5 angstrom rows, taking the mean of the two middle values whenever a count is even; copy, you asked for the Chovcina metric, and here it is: -1.5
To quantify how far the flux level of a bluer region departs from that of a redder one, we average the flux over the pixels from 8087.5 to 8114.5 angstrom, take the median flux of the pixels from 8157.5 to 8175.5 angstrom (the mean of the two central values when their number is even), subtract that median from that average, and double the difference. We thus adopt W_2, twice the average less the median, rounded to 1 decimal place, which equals 0.3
